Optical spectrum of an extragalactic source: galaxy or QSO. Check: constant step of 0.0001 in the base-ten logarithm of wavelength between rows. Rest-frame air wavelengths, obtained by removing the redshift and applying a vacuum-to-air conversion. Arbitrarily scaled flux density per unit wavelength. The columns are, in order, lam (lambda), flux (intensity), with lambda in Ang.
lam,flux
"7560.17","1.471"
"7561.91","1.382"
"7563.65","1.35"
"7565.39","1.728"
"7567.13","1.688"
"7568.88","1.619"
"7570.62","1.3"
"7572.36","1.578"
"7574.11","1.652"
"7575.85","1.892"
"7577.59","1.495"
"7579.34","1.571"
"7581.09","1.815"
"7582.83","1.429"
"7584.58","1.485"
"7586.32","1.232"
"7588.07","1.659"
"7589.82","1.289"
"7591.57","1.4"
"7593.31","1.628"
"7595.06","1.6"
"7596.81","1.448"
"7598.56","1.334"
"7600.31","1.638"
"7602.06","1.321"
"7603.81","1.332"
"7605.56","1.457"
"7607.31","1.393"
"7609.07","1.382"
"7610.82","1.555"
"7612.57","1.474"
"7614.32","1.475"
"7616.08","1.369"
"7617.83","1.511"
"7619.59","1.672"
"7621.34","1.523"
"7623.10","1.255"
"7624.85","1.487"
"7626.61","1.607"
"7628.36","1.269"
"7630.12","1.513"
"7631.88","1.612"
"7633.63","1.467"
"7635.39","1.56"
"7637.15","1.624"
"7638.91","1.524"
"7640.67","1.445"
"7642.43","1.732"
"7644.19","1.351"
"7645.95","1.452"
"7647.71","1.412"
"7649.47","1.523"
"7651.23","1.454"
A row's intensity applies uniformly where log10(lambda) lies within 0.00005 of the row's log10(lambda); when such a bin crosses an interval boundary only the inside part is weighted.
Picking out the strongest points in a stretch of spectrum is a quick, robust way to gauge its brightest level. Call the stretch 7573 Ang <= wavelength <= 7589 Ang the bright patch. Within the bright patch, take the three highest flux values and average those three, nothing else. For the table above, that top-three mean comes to 1.79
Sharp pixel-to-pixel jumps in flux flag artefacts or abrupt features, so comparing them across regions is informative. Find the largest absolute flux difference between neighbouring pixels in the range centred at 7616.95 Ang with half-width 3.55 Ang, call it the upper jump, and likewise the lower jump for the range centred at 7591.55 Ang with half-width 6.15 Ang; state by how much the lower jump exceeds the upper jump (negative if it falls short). 0.27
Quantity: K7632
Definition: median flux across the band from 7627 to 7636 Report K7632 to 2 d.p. 1.51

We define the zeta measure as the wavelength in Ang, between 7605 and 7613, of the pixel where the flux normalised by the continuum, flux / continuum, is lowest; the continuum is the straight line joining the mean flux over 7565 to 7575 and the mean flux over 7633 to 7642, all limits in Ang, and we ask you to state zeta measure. 7609.07 Ang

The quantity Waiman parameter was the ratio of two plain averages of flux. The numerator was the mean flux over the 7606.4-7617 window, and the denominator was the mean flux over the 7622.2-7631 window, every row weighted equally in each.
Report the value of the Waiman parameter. 1.01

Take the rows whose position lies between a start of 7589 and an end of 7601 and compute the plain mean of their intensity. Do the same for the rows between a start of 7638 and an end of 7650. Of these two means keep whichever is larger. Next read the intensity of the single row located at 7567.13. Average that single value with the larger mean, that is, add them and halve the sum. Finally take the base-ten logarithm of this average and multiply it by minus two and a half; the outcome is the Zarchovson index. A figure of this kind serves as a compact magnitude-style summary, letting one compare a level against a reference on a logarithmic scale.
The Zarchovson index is -0.503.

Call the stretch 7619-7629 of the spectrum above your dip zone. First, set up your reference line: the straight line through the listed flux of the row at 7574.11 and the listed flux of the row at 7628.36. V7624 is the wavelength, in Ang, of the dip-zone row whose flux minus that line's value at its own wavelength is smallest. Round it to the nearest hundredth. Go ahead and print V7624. 7623.10 Ang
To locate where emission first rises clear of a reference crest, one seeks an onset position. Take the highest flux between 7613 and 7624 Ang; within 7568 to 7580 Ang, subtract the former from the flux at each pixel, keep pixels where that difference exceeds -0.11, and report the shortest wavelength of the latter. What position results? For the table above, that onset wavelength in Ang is 7568.88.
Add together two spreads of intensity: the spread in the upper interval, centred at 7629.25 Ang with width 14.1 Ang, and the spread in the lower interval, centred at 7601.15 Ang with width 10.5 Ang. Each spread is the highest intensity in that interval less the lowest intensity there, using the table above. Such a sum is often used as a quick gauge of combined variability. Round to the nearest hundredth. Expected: 0.67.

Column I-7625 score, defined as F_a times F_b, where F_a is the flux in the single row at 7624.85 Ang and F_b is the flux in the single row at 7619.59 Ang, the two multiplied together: 2.49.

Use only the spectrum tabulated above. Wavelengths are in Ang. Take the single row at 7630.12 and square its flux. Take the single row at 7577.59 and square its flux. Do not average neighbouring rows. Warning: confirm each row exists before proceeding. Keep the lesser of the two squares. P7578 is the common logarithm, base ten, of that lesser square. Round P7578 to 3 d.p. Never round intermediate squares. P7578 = 0.349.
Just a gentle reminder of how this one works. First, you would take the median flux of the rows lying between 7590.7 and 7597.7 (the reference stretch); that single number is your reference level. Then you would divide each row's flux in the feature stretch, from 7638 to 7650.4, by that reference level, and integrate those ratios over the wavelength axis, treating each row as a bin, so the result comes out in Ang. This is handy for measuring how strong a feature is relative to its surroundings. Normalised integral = 12.1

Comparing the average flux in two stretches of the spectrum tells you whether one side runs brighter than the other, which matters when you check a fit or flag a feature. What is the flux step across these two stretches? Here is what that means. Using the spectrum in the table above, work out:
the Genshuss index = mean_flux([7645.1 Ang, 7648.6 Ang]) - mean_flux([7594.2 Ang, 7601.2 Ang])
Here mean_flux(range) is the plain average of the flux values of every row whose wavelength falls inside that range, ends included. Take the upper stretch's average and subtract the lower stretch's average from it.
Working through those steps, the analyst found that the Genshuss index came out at -0.07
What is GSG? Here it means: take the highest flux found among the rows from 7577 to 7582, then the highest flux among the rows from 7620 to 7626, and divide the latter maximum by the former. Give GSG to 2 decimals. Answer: 0.84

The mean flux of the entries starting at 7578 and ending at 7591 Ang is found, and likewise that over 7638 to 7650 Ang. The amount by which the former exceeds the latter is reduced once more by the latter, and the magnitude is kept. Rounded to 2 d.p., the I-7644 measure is 1.49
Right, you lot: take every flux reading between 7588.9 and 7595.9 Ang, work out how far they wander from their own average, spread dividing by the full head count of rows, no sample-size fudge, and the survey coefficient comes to 0.141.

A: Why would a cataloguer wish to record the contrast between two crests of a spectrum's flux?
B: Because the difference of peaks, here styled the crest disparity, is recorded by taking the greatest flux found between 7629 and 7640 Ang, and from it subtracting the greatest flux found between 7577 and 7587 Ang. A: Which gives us -0.19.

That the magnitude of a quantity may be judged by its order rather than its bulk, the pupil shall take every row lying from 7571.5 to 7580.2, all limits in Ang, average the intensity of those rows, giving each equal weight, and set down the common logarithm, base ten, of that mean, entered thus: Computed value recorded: 0.214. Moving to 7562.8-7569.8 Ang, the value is 0.203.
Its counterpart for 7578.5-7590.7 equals 0.175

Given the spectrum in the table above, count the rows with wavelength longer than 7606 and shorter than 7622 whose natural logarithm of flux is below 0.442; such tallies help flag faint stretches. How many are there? 8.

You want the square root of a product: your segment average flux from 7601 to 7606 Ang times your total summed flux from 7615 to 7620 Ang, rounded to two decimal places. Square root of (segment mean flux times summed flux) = 2.50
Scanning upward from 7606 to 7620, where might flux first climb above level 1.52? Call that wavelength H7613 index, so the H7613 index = 7610.82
